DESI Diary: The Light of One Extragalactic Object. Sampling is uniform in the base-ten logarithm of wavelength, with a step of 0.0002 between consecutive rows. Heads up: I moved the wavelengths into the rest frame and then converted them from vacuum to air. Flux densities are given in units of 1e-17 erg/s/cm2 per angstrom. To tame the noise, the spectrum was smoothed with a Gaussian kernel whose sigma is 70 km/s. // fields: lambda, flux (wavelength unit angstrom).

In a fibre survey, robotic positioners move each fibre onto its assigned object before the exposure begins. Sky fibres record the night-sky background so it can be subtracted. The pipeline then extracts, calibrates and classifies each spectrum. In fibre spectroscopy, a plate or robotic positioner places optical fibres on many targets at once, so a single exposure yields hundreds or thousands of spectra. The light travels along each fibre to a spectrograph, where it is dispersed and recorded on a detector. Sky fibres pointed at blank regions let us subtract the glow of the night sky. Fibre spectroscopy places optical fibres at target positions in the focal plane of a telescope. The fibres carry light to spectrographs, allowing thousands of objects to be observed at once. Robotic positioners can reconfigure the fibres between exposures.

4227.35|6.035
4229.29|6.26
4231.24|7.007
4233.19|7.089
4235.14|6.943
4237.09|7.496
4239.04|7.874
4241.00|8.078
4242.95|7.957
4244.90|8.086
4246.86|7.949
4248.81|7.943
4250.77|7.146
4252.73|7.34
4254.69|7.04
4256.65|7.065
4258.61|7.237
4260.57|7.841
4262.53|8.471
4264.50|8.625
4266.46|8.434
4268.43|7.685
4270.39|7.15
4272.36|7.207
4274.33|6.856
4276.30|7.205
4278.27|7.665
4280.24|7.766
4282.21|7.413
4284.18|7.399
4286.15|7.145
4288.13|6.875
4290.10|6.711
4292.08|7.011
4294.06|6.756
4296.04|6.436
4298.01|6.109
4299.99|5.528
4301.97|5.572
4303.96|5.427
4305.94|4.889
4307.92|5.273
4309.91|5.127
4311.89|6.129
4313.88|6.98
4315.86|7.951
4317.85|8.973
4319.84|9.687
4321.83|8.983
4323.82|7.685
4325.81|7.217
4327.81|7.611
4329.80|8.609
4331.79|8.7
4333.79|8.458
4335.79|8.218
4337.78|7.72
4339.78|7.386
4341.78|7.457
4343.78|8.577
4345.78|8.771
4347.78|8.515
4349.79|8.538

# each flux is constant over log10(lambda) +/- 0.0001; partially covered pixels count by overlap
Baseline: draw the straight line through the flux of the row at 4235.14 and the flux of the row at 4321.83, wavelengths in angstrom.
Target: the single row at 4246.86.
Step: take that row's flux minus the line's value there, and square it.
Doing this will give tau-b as 0.53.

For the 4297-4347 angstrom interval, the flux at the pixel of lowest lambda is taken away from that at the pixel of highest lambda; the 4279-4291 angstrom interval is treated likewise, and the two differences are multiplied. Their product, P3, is -2.8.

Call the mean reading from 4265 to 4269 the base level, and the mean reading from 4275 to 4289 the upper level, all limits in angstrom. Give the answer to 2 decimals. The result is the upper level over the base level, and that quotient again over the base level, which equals 0.11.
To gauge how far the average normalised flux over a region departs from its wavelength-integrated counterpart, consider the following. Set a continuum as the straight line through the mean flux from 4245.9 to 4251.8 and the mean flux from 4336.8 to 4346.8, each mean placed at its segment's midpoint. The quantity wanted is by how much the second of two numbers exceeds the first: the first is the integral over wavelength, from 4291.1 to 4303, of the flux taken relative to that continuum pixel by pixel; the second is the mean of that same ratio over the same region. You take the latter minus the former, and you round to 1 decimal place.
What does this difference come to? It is -8.7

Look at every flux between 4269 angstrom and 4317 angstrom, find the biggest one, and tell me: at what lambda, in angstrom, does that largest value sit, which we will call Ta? 4315.86 angstrom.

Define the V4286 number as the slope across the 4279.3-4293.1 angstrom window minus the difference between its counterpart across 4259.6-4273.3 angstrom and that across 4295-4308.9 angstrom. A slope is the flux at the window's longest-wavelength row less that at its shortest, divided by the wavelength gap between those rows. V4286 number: -0.108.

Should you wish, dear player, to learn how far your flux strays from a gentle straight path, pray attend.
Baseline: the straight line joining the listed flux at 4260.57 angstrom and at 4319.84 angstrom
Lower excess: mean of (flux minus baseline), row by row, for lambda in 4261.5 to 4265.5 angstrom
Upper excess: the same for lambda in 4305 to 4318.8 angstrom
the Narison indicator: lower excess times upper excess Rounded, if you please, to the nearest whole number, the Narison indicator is -2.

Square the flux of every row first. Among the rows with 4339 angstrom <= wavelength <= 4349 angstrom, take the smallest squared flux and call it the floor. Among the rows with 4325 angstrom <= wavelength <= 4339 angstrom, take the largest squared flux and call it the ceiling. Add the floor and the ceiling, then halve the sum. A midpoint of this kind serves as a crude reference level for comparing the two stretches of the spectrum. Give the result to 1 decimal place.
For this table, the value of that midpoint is 65.1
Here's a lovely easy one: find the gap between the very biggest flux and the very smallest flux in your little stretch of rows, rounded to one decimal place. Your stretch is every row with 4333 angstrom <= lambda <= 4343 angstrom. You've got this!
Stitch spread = 1.1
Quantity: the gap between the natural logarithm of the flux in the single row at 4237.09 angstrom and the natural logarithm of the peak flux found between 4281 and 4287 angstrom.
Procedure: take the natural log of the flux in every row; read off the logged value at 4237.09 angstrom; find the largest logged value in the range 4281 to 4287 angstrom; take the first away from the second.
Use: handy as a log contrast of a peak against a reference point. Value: 0.0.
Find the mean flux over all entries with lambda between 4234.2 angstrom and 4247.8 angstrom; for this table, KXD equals 7.77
